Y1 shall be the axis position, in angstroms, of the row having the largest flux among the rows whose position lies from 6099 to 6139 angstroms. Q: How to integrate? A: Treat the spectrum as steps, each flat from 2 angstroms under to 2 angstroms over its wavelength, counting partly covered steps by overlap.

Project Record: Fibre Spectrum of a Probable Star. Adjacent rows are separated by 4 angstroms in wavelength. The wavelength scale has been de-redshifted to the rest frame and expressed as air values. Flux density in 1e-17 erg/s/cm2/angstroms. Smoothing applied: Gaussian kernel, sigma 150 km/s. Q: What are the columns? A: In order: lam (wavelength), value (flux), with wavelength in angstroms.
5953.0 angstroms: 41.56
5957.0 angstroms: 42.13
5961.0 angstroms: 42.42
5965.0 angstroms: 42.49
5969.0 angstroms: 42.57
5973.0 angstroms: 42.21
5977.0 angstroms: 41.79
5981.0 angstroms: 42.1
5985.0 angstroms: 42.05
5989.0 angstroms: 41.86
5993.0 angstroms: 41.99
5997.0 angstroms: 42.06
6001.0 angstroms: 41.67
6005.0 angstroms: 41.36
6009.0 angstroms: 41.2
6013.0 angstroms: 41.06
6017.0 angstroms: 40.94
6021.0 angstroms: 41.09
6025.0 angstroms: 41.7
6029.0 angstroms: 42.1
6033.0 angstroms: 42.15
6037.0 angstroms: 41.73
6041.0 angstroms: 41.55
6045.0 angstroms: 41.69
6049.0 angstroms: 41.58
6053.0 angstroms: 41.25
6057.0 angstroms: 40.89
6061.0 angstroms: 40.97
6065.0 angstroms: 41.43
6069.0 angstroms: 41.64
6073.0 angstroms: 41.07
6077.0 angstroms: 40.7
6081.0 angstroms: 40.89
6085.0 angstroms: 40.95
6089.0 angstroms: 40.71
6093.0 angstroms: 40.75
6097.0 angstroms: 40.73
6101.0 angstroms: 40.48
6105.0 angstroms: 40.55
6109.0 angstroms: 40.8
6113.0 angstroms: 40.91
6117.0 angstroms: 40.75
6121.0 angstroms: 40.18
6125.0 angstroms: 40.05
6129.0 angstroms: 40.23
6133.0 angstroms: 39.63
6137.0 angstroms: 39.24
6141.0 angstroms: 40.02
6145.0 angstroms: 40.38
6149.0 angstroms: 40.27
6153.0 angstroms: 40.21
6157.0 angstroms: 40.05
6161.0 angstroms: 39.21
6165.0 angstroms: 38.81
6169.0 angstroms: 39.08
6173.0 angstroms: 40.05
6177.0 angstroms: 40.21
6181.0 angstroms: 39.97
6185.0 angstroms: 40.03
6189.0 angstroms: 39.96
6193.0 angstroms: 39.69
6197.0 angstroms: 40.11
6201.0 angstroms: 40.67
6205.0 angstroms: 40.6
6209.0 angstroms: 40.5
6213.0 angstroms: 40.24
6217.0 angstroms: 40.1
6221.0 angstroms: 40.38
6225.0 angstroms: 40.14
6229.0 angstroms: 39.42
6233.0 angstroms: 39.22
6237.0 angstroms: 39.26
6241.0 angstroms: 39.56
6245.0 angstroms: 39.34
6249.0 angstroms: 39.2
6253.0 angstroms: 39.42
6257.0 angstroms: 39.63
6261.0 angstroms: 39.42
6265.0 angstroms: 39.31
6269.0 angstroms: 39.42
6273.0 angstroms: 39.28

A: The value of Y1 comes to 6113.0 angstroms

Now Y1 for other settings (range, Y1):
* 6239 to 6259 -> 6257.0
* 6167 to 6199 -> 6177.0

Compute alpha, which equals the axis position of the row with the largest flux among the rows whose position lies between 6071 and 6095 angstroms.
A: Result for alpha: 6073.0 angstroms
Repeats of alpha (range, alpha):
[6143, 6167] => 6145.0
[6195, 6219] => 6201.0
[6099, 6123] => 6113.0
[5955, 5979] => 5969.0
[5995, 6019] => 5997.0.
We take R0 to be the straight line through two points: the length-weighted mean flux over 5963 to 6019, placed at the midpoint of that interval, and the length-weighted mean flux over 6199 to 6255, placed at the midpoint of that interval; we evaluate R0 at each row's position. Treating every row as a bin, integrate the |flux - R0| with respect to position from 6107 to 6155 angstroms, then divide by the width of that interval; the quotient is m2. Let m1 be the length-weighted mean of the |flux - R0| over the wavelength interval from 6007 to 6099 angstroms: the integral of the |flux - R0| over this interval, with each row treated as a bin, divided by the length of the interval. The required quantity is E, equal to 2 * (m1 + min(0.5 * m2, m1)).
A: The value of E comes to 1.1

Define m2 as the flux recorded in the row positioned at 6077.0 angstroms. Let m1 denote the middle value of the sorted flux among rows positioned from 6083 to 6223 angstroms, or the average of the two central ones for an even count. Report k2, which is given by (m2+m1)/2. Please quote 40.5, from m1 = 40.2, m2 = 40.7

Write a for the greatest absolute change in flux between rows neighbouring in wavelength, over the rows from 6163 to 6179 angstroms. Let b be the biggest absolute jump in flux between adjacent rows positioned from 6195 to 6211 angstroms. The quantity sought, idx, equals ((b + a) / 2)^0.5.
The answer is 0.9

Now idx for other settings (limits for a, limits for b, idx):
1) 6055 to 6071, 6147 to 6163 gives 0.8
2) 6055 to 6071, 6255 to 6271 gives 0.6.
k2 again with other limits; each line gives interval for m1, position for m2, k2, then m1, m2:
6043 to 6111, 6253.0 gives 40.2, 40.9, 39.42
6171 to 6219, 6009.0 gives 40.7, 40.1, 41.2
